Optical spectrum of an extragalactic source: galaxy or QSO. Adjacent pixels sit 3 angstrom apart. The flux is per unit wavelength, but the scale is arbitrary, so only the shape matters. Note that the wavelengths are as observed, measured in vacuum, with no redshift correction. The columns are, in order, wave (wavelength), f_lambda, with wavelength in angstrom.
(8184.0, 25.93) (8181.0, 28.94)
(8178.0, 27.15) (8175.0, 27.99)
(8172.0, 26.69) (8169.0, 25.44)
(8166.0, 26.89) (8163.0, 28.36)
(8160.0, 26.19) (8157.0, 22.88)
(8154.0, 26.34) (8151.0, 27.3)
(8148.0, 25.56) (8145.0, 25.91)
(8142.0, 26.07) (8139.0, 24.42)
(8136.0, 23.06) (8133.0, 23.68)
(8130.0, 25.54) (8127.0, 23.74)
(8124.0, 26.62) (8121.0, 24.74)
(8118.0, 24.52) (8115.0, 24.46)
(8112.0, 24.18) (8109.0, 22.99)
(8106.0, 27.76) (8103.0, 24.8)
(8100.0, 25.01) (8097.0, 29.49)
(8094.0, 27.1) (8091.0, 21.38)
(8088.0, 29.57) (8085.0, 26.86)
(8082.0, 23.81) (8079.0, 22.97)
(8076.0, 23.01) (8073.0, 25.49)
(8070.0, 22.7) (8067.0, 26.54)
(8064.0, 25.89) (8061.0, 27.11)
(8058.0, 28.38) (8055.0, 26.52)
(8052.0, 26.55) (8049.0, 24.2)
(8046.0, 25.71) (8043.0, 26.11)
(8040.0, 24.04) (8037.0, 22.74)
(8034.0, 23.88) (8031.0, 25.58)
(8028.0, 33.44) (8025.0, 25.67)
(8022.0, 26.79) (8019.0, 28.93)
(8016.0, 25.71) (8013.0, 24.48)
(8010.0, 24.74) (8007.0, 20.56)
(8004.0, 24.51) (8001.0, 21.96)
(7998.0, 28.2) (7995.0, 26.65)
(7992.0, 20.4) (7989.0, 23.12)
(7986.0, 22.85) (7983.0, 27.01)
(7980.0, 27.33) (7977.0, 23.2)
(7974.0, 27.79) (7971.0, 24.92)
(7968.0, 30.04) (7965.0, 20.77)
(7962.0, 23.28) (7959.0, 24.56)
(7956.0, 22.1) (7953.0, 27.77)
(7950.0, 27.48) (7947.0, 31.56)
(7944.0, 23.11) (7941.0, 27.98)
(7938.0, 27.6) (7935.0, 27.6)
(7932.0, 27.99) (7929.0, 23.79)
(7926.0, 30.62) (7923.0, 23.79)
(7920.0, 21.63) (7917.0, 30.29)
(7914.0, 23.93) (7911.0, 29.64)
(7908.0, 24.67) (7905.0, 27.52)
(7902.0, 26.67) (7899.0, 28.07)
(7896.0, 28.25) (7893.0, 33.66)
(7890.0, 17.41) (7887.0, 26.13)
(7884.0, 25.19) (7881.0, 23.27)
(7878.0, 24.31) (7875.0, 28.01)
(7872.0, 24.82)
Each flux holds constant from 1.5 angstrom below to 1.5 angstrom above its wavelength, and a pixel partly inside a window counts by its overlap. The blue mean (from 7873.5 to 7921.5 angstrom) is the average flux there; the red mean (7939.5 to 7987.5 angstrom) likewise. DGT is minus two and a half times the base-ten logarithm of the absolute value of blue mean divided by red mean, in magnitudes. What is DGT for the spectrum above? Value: -0.018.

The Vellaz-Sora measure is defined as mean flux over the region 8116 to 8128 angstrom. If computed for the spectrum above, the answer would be 24.9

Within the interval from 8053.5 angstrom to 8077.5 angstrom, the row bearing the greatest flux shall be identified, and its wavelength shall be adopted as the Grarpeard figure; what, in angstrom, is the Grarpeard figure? 8058.0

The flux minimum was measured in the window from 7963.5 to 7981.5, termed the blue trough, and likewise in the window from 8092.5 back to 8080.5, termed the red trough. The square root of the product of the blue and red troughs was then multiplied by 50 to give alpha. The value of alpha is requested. 1054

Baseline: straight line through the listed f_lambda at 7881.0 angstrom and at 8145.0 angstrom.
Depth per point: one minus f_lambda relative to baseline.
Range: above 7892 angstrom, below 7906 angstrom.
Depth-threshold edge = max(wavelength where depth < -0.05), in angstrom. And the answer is 7905.0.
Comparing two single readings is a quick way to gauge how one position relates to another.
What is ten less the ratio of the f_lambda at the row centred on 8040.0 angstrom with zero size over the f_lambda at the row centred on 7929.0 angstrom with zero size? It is 8.99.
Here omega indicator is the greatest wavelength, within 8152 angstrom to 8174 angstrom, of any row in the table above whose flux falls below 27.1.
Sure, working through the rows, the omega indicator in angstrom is 8172.0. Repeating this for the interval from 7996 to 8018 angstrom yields 8016.0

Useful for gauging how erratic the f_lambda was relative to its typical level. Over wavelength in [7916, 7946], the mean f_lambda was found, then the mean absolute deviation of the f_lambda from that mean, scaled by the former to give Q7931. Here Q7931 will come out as 0.102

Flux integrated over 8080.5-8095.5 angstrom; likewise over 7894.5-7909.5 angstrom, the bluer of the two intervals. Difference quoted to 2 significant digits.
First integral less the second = -19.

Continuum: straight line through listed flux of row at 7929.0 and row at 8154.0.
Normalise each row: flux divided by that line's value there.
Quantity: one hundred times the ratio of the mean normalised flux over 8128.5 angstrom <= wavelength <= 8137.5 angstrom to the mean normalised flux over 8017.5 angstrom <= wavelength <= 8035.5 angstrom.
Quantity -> 84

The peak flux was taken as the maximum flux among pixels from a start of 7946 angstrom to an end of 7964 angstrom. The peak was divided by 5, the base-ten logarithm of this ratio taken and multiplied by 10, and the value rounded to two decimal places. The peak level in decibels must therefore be 8.00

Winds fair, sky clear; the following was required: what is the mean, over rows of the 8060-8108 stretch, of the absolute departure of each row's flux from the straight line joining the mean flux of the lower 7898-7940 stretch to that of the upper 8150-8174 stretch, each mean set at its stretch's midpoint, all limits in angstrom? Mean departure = 2.0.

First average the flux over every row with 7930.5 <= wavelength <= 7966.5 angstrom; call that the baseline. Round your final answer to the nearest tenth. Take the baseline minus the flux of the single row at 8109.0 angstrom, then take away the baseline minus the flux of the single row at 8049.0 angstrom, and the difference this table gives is 1.2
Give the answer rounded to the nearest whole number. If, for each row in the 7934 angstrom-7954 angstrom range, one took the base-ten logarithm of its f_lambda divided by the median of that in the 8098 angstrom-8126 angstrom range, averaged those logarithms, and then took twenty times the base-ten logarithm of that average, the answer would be -27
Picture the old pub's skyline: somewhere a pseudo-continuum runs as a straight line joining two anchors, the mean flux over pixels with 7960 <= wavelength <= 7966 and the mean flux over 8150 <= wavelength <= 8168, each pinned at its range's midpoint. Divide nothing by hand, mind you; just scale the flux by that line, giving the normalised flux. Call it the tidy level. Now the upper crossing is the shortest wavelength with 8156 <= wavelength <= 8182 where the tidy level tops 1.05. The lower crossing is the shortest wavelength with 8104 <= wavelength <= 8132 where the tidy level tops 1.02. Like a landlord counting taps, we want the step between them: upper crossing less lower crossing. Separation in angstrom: 57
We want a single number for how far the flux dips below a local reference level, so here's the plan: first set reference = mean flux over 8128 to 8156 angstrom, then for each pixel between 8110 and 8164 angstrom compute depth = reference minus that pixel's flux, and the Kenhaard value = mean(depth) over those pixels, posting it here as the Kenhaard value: 0.1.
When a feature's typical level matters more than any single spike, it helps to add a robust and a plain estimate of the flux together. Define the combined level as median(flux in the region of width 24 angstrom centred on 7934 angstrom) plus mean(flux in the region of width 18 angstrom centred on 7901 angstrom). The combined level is 56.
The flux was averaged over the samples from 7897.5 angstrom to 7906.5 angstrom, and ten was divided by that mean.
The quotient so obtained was 0.36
